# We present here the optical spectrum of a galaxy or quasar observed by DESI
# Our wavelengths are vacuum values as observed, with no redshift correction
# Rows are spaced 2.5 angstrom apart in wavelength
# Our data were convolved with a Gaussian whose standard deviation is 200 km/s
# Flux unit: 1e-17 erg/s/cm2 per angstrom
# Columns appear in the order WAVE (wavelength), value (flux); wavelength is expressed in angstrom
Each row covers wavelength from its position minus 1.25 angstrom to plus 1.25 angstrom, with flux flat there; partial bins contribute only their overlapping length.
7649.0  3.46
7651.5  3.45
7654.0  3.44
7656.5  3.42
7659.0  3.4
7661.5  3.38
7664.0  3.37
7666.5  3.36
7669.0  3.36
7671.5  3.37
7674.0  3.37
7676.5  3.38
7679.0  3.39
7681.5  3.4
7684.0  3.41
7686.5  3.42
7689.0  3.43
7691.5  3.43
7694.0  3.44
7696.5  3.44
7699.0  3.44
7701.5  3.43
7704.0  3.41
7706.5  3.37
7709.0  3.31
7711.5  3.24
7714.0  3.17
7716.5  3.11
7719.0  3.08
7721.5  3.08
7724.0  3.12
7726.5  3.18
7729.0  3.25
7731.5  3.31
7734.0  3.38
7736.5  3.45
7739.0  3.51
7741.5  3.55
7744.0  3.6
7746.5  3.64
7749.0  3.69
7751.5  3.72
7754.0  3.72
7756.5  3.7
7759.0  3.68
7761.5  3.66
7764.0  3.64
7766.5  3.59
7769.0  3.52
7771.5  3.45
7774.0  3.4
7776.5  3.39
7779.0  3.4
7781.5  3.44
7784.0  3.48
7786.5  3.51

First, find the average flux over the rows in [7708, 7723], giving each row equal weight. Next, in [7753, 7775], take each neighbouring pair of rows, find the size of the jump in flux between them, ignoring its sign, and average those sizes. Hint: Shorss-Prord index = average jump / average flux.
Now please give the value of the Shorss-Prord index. 0.013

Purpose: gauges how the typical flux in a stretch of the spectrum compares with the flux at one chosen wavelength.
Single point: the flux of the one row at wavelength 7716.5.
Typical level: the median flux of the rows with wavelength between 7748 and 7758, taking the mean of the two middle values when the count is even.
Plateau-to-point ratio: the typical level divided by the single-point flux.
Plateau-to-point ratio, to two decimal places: 1.19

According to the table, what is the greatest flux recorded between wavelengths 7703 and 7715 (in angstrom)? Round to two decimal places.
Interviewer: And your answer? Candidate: 3.41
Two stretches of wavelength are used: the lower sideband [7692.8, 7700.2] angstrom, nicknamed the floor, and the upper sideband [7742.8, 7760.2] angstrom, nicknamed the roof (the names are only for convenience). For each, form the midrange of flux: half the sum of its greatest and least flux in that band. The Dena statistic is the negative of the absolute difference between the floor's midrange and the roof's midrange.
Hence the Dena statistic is -0.22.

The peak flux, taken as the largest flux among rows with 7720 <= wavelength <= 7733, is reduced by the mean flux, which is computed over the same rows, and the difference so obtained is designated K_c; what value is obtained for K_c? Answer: 0.12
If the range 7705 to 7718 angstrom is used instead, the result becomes 0.13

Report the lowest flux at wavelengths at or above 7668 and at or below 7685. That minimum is 3.36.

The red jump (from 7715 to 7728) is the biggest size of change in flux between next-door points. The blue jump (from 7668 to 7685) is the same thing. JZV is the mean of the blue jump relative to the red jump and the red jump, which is 0.113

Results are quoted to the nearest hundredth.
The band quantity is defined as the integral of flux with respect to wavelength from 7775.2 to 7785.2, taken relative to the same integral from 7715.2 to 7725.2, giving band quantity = 1.11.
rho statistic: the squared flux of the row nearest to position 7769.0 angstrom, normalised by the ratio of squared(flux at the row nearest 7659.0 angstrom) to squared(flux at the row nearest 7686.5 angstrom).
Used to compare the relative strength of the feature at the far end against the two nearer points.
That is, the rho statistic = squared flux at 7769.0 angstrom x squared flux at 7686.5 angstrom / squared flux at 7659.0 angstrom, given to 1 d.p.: 12.5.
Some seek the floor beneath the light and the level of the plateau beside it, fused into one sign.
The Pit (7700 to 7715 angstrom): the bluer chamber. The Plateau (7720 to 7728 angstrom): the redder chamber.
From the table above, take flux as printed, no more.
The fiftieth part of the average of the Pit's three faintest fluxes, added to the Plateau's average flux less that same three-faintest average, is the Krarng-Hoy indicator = -0.05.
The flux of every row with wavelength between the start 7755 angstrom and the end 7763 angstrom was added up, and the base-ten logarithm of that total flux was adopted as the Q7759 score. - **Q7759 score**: 1.04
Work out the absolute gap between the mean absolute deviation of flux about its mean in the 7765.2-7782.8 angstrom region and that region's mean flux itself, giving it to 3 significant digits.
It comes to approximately 3.40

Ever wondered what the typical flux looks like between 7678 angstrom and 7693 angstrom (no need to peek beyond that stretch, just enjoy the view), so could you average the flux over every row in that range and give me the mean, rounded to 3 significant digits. 3.41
